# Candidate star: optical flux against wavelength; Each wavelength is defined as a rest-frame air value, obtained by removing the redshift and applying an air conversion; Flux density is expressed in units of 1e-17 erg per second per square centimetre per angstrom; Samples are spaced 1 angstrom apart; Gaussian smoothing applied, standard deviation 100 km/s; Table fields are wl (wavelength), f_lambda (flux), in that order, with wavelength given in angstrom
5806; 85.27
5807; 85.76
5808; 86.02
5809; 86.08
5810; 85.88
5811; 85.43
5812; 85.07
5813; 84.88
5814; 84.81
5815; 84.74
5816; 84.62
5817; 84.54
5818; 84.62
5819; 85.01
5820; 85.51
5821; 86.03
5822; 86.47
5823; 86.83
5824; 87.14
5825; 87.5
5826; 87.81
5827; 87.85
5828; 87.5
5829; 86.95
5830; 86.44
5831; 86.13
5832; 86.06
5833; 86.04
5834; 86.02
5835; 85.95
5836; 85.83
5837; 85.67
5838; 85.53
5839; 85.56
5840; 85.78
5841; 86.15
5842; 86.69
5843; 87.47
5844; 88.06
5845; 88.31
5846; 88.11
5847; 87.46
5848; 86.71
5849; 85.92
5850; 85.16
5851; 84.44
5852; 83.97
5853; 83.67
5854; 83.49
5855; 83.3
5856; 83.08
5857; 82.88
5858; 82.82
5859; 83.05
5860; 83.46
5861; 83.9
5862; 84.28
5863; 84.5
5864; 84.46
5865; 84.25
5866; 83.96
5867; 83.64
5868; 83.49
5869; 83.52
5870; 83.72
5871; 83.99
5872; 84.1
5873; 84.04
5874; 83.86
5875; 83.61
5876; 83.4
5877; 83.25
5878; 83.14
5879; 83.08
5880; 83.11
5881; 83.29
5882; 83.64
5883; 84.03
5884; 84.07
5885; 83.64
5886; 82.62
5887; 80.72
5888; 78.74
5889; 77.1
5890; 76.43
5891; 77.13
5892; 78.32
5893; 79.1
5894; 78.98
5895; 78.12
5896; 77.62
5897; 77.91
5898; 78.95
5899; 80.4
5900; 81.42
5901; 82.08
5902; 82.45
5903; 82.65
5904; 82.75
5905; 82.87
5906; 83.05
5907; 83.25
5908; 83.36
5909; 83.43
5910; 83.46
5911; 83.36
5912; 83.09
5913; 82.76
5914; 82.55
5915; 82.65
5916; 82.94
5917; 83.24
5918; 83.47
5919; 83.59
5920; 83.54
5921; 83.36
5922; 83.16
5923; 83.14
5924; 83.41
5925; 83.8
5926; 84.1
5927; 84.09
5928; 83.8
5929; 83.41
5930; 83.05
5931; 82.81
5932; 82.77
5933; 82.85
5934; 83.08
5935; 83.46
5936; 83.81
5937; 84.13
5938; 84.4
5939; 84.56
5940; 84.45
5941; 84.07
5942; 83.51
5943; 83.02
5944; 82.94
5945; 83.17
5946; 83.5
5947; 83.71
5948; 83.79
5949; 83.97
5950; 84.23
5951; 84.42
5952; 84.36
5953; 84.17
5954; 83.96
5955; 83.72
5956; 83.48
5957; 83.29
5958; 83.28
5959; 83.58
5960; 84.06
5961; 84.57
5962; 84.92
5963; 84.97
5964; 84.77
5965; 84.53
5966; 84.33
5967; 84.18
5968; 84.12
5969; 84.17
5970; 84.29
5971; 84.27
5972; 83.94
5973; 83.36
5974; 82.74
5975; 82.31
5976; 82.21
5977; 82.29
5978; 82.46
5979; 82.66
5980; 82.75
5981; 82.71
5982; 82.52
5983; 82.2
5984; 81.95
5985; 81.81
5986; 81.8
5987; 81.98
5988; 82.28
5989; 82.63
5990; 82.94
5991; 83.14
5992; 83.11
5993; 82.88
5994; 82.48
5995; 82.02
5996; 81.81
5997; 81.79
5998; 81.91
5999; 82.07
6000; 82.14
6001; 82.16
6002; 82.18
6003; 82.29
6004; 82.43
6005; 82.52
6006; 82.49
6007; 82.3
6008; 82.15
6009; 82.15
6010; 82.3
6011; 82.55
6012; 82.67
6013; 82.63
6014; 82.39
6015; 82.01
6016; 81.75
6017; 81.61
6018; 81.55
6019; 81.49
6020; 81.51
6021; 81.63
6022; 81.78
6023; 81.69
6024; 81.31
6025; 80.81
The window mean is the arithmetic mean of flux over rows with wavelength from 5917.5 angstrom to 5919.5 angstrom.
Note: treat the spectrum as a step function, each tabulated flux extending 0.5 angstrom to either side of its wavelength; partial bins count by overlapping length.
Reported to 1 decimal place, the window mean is 83.5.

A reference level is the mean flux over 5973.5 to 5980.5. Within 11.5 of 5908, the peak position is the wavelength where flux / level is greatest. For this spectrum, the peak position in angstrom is 5919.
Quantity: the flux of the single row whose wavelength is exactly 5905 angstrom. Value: 82.87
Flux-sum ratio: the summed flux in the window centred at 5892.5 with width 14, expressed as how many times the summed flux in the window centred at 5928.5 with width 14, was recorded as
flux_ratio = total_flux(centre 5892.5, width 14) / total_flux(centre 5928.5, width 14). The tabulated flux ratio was 0.94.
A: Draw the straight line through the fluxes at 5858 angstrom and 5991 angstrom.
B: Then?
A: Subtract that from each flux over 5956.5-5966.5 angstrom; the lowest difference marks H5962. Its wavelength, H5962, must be 5958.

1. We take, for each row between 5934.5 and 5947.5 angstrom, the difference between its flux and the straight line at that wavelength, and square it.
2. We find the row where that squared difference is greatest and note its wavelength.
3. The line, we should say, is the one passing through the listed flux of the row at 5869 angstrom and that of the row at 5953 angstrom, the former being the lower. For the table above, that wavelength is 5944 angstrom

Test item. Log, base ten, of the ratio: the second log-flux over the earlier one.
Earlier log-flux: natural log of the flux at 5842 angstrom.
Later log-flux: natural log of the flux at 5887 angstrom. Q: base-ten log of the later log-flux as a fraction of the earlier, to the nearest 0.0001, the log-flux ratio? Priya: -0.0070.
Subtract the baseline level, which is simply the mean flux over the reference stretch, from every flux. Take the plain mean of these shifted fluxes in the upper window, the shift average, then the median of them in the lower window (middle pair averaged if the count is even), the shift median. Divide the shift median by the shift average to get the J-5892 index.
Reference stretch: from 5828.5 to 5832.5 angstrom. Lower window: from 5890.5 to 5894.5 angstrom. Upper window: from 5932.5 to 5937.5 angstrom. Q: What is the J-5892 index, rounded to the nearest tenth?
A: 2.6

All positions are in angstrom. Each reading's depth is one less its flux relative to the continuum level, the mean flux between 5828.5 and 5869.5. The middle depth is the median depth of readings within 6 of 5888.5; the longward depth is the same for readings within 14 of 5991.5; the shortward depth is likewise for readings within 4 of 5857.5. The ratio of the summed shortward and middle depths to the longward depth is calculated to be 2.8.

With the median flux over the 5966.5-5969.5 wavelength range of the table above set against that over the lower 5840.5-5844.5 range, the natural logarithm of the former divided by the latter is -0.034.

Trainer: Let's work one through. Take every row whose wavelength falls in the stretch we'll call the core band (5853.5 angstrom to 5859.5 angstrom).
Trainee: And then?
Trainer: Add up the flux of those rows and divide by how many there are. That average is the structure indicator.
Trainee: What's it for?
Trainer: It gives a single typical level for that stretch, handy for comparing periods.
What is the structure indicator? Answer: 83.1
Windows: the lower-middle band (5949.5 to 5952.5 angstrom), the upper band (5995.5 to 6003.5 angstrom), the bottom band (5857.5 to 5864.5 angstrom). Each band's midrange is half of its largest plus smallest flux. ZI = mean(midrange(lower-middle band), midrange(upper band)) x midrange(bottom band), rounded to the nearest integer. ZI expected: 6959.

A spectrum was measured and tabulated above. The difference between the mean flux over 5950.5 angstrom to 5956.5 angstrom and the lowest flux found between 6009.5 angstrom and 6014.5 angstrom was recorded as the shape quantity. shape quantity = 1.7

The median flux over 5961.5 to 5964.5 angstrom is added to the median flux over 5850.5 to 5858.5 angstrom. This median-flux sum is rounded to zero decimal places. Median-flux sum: 168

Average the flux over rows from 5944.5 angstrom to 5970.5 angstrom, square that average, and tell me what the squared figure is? 7066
